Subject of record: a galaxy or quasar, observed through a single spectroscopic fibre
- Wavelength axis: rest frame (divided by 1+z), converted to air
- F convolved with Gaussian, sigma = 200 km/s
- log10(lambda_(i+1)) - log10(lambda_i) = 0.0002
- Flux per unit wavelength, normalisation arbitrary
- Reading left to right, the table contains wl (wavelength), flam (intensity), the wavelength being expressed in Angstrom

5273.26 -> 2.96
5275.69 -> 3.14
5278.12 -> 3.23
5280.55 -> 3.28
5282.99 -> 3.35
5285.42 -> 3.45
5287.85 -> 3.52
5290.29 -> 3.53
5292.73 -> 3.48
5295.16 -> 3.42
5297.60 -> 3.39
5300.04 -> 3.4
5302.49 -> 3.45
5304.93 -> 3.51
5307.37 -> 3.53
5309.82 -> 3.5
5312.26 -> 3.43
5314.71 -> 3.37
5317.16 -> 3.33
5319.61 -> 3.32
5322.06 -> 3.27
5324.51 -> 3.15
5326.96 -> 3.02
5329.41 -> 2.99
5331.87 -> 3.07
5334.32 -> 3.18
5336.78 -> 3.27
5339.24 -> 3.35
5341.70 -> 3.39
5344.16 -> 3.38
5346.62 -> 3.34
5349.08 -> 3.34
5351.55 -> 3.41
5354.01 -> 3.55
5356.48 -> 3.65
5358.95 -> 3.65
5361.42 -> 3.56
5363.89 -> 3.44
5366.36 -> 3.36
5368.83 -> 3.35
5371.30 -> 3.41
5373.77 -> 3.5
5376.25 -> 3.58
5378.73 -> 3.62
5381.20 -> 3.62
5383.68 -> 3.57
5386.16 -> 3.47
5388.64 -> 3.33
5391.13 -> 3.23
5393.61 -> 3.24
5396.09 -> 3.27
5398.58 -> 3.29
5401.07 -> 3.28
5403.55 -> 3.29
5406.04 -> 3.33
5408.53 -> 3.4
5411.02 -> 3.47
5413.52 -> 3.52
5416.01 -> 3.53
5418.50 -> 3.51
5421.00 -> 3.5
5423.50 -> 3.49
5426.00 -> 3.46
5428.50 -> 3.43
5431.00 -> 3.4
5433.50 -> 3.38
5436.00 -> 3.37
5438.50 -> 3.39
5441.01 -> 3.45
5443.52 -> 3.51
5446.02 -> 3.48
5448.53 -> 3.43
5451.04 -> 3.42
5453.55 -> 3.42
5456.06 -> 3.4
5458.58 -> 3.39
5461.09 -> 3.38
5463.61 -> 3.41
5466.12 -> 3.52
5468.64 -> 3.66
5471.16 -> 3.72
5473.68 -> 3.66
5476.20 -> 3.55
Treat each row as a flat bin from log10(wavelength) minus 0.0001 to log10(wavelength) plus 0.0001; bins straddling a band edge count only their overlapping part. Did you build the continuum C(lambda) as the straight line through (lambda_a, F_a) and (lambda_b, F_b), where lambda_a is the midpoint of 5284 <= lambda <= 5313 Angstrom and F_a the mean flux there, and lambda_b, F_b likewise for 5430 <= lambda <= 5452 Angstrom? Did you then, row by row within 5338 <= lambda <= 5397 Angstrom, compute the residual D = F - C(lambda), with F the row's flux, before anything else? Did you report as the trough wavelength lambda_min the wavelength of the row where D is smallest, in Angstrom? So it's 5391.13 Angstrom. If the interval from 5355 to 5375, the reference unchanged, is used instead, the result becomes 5368.83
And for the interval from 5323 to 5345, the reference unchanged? 5329.41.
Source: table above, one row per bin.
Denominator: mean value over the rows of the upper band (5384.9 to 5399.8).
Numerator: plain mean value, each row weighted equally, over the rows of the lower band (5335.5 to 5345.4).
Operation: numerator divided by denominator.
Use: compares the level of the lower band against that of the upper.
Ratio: 1.01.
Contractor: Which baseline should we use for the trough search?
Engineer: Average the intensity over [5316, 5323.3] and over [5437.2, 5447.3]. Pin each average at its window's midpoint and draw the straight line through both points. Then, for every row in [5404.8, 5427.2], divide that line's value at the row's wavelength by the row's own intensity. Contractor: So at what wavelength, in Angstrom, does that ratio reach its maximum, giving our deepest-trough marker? 5406.04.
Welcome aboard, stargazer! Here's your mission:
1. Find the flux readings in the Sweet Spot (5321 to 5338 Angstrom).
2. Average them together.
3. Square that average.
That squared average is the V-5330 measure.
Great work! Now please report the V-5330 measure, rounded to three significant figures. 9.83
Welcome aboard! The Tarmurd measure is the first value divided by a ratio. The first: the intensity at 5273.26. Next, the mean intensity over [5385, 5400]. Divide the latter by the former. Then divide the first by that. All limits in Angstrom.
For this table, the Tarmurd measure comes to 2.65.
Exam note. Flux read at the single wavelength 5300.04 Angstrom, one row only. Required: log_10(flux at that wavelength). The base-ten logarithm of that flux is 0.531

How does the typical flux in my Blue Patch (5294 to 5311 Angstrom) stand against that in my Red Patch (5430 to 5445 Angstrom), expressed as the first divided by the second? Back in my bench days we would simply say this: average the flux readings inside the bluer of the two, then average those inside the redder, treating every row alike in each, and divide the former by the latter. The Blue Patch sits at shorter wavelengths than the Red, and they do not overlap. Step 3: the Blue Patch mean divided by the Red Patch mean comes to 1.01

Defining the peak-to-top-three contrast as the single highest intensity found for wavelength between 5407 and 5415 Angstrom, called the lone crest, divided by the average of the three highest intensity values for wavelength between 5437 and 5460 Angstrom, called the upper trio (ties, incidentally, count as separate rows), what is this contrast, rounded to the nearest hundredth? 1.01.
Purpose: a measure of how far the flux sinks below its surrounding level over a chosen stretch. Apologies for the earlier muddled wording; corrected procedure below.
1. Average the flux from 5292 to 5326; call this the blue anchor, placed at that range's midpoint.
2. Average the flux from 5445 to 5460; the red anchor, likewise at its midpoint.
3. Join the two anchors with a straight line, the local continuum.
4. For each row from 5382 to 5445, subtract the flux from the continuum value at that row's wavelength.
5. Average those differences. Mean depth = 0.01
